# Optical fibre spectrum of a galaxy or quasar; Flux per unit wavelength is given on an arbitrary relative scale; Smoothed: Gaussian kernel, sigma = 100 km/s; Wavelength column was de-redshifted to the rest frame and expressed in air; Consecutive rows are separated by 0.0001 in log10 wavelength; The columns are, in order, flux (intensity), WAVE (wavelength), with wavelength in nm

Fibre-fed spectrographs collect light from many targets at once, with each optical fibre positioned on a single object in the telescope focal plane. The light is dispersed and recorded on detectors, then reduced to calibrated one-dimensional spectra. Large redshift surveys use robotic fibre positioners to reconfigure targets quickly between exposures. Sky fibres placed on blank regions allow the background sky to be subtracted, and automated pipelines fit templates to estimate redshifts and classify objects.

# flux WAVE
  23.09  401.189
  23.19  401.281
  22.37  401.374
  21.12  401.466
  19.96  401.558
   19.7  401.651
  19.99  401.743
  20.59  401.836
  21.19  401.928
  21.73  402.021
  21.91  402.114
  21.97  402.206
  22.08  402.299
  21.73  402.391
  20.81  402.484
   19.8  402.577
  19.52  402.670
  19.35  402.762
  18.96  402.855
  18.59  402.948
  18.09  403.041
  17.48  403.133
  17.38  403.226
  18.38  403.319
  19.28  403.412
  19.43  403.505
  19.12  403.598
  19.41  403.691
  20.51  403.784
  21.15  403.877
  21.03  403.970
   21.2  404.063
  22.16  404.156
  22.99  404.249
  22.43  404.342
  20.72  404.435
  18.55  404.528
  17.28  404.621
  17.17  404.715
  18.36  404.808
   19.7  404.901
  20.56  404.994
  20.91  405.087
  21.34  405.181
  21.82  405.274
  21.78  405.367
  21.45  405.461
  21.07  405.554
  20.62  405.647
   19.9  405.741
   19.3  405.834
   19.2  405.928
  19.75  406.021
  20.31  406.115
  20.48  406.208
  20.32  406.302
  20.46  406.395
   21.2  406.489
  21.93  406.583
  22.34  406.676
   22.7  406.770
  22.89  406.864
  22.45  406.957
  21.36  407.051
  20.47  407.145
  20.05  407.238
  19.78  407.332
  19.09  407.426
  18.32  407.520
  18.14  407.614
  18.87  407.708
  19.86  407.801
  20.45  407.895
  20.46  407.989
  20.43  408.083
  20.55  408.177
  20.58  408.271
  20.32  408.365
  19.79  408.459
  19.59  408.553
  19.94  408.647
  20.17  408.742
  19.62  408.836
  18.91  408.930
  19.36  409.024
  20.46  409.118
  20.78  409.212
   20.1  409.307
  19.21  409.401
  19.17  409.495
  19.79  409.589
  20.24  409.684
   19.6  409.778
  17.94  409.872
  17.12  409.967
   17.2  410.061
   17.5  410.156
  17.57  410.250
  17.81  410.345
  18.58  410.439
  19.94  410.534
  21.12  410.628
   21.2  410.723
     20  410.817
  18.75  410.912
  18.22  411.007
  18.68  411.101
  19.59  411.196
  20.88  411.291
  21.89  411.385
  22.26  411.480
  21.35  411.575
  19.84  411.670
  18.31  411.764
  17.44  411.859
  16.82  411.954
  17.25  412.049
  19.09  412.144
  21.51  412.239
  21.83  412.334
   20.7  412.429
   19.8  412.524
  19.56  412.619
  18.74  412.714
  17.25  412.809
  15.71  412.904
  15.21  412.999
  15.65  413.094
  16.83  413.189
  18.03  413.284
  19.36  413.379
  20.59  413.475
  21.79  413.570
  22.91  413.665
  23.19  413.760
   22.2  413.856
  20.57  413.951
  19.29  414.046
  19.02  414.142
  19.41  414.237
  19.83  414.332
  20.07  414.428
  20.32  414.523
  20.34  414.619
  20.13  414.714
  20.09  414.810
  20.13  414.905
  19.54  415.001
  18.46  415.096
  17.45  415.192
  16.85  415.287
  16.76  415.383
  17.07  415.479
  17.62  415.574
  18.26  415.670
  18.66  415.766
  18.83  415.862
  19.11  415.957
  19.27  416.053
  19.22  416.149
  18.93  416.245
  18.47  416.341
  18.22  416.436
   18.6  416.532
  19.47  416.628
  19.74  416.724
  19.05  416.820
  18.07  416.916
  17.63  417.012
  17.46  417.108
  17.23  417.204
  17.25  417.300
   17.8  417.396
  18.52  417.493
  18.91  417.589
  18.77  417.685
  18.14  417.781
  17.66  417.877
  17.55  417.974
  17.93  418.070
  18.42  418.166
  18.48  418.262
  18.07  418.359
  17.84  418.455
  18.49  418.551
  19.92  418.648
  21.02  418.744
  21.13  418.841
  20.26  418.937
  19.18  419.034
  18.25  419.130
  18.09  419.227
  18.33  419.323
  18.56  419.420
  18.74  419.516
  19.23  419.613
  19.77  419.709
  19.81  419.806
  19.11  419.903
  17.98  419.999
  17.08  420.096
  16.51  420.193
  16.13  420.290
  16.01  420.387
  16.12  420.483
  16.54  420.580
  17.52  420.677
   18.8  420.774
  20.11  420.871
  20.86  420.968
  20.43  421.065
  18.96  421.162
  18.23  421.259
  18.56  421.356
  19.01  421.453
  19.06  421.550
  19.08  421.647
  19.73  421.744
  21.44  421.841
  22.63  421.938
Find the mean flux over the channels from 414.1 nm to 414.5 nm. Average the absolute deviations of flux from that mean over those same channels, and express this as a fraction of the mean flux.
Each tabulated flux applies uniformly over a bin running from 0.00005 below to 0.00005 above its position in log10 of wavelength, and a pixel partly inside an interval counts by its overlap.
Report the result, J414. 0.019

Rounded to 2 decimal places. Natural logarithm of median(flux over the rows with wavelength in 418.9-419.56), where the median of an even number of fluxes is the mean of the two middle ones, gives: 2.92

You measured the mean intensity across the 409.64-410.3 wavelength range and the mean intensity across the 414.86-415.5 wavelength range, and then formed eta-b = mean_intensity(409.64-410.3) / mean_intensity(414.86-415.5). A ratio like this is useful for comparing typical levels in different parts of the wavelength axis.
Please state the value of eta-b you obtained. 1.01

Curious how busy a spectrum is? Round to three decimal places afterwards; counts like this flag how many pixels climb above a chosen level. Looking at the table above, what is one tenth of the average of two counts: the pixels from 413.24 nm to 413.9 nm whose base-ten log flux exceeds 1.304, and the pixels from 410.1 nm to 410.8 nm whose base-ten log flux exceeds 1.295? 0.400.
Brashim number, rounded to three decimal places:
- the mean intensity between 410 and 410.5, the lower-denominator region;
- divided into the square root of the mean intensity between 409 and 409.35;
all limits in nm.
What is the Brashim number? 0.253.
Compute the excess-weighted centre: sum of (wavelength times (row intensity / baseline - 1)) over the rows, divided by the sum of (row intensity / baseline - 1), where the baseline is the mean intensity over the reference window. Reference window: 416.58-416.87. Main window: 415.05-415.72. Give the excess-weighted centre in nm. 415.38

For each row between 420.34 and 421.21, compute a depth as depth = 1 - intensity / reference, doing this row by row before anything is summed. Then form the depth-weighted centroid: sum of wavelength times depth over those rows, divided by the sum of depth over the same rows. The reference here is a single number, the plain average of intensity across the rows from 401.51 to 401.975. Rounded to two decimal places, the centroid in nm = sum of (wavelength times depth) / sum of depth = 420.57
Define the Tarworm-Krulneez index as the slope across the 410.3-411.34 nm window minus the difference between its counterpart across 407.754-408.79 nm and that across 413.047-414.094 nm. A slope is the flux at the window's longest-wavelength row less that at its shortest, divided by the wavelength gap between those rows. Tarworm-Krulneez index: 7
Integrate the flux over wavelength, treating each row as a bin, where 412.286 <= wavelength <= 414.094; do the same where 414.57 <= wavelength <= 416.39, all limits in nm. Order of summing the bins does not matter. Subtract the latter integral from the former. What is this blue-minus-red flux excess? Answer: 1.1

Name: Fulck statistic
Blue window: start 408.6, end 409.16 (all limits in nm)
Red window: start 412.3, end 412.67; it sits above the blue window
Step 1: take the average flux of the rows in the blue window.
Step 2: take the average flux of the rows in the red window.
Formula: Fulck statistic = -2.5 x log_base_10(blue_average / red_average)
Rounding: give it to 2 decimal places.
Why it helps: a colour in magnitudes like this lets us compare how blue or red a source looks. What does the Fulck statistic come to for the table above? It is 0.04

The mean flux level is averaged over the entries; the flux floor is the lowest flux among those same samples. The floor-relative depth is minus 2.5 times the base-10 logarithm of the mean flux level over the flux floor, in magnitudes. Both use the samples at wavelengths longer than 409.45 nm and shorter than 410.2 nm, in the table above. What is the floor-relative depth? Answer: -0.088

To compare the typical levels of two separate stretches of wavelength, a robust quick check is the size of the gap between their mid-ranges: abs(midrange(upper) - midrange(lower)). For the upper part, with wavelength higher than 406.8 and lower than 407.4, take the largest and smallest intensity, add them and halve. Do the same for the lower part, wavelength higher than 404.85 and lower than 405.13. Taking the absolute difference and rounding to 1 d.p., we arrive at 1.0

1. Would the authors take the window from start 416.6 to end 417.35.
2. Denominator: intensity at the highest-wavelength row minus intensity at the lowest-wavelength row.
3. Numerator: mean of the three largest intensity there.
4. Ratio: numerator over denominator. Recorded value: -9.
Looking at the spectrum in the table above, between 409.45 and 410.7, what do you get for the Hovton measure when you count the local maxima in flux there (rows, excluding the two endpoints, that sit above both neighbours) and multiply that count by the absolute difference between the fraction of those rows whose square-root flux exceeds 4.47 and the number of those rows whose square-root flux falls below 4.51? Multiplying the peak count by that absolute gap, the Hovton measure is 12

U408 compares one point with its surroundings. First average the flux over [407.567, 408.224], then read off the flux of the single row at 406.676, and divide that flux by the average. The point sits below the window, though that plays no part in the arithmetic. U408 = 1.13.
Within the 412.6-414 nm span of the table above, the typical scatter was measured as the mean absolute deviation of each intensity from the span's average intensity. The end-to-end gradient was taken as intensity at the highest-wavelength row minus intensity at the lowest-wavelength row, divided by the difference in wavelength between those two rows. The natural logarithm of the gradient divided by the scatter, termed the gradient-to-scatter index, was -1.1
